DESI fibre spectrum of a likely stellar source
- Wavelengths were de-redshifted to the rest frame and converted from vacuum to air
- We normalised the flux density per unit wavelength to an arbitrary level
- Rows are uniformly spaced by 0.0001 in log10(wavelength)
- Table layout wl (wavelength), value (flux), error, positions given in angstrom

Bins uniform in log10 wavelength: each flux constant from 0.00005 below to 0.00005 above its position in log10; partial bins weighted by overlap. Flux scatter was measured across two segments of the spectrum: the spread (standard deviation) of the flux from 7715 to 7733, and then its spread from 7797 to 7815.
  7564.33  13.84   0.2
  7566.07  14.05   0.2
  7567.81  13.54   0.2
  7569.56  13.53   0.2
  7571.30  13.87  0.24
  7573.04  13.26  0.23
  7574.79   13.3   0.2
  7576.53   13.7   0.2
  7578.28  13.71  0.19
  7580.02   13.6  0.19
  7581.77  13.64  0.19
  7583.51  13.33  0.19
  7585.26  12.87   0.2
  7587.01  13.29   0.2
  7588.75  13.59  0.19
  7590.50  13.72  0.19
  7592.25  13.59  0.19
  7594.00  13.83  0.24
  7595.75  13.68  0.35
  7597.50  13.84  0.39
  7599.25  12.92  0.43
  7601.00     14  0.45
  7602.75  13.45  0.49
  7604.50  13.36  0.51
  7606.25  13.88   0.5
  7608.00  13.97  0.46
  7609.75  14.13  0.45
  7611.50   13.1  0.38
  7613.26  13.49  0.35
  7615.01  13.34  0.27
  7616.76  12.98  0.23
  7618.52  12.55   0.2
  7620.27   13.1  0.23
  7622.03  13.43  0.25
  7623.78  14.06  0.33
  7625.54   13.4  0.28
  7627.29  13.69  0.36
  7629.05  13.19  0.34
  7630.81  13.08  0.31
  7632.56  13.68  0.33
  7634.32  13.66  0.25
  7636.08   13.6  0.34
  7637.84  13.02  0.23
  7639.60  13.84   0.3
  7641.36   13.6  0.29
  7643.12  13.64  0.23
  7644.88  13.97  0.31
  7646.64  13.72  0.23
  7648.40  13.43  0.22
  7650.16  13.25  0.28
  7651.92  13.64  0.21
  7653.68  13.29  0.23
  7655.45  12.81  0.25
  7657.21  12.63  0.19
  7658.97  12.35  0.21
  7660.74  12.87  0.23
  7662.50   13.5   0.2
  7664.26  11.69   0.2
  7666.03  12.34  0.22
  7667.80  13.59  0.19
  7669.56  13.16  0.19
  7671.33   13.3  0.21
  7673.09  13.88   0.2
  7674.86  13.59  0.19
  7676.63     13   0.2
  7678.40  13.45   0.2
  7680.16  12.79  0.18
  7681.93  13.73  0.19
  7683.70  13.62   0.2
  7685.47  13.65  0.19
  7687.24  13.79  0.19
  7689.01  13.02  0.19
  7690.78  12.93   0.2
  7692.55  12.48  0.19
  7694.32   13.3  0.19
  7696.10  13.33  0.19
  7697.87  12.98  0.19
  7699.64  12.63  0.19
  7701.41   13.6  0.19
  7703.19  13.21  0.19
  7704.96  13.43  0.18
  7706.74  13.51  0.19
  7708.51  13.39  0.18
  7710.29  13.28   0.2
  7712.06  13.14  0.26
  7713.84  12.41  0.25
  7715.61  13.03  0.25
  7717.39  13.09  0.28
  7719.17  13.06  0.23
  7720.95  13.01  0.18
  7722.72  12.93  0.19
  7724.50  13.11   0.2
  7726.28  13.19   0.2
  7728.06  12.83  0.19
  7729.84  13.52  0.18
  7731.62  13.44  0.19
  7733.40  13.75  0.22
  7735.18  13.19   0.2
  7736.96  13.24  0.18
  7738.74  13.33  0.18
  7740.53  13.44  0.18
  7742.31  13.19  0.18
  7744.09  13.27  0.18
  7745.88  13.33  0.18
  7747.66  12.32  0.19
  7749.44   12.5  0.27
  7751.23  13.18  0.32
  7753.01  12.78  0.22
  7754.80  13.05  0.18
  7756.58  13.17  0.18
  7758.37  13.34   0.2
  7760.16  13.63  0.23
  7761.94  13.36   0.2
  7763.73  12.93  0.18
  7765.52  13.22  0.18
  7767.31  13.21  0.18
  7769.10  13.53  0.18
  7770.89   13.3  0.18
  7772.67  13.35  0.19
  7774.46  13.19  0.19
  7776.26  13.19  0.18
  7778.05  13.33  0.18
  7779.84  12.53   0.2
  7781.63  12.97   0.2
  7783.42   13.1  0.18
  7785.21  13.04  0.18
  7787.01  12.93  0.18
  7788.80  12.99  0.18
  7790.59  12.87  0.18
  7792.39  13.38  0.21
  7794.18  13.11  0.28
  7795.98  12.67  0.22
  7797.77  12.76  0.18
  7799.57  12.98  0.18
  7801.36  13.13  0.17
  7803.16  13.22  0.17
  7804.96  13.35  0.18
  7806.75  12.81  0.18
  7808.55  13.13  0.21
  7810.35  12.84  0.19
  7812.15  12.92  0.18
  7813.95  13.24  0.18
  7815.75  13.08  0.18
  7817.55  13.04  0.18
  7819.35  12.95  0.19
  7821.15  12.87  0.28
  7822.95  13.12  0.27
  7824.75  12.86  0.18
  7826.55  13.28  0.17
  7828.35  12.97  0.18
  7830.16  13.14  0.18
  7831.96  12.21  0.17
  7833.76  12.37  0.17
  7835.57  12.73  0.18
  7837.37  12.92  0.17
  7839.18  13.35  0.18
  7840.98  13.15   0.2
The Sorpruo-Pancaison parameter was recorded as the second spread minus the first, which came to -0.010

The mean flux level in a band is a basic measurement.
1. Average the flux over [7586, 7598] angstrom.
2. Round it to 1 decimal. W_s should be 13.6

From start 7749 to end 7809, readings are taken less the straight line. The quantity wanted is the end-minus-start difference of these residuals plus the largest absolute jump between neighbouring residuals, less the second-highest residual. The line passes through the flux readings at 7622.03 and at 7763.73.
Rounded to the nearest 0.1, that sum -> 1.0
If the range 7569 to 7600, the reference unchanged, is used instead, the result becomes 0.1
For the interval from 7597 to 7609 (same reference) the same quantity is 0.8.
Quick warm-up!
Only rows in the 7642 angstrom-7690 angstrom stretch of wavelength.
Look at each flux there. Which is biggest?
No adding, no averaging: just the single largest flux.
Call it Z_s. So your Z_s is 13.97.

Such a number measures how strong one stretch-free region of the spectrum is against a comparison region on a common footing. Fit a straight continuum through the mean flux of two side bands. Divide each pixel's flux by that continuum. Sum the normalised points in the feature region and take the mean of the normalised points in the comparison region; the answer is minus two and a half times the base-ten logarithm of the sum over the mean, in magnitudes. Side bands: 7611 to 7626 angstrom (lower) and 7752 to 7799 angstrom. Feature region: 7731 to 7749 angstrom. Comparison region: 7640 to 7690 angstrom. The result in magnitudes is -2.5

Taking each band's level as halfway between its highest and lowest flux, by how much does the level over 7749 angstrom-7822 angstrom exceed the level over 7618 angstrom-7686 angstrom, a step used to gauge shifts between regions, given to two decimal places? 0.19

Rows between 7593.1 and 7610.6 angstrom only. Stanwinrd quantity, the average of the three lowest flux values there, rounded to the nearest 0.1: 13.2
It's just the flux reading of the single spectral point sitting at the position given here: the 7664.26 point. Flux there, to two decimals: 11.69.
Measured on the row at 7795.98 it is 12.67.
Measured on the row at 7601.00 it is 14.00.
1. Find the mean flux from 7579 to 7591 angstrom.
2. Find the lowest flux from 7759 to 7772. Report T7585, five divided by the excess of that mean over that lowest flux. 10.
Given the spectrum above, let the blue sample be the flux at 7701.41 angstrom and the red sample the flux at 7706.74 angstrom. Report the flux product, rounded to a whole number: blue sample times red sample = 184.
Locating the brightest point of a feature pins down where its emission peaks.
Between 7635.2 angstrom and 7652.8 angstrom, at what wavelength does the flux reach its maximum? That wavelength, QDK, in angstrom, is 7644.88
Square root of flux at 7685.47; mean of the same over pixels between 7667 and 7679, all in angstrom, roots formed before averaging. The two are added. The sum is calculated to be 7.36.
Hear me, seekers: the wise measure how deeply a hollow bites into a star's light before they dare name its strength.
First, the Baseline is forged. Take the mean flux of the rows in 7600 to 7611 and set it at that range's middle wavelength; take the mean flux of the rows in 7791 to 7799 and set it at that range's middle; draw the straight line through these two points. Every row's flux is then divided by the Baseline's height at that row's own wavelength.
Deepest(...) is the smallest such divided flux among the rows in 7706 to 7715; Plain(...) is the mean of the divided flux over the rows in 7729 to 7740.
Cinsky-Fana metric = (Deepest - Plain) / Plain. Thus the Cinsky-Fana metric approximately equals -0.08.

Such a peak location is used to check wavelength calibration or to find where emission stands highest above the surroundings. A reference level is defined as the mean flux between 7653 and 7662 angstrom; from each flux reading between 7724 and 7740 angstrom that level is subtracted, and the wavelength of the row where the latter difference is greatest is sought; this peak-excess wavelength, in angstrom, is 7733.40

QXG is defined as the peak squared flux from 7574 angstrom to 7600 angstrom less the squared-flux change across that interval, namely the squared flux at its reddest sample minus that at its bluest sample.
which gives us 201.5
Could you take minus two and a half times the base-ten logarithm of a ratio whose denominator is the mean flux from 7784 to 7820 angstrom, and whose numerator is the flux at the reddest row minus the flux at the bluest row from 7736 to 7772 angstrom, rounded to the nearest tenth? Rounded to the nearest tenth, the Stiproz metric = 5.8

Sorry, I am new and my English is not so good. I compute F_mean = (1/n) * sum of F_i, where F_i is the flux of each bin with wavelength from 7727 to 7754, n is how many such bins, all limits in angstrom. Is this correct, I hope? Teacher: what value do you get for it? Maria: 13.2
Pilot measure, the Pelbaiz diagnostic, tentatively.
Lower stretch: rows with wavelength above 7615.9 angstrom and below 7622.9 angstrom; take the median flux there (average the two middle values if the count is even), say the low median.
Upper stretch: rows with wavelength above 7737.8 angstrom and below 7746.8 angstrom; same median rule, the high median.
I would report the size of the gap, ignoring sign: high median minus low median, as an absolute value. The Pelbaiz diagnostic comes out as 0.29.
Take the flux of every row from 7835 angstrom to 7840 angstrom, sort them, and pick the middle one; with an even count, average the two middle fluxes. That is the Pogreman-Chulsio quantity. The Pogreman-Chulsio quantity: 12.9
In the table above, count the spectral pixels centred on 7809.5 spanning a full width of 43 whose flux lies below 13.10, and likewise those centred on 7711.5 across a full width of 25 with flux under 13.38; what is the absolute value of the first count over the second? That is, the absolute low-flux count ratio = 1.4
